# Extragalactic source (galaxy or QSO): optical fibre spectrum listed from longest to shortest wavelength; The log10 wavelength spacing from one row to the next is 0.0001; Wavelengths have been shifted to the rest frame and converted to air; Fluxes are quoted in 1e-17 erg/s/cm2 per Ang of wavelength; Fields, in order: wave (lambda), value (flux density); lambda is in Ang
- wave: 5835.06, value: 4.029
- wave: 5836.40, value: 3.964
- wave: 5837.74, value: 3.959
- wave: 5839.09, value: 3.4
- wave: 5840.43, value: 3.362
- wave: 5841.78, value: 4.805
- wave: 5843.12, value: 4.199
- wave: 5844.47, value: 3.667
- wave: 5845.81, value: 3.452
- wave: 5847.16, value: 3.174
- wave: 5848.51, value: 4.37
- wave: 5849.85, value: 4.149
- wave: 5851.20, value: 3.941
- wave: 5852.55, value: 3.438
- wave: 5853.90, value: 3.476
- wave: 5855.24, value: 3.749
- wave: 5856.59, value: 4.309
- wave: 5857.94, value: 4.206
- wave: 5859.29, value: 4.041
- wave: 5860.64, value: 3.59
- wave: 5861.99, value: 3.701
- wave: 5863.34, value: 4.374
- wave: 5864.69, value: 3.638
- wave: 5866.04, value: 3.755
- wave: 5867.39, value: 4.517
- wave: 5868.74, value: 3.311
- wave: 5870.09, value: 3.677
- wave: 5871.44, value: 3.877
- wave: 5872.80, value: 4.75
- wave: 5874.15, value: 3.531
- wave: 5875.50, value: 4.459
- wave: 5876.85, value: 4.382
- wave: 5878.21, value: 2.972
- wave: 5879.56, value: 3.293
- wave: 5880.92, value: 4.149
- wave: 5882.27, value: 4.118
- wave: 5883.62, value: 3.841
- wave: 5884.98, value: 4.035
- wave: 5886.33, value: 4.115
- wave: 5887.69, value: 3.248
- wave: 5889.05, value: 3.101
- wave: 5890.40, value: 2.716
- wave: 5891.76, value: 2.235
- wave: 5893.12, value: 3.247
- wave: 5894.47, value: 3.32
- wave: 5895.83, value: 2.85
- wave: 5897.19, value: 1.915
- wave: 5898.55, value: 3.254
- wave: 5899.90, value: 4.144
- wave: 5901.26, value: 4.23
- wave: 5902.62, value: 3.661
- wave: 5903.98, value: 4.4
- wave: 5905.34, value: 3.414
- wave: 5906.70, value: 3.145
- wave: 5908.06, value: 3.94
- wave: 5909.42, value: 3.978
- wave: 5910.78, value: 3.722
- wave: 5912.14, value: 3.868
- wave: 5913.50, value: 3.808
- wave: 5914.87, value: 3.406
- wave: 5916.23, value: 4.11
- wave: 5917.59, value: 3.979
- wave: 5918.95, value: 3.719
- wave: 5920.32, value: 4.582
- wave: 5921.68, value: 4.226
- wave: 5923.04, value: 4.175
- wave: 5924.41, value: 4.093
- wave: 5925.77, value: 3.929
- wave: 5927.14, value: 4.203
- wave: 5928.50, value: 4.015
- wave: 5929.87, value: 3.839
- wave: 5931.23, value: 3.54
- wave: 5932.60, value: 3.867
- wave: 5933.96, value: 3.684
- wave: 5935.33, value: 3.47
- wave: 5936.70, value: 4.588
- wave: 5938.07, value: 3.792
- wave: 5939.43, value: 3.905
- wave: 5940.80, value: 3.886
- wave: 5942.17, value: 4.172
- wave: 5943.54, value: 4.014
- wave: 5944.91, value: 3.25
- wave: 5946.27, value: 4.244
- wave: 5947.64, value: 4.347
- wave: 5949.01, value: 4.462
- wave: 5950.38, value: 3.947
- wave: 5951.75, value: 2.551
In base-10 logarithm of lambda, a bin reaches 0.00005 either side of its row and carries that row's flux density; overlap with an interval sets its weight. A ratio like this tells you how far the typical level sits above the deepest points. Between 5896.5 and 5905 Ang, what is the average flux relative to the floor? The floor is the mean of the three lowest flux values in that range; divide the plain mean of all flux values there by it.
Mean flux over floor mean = 1.22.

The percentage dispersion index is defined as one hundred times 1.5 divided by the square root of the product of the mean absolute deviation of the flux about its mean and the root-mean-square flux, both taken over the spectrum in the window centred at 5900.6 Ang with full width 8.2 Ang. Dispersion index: 95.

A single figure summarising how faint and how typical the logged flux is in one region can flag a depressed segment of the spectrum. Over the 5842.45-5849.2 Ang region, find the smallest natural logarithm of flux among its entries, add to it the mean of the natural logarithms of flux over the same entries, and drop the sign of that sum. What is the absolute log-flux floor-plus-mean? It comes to 2.5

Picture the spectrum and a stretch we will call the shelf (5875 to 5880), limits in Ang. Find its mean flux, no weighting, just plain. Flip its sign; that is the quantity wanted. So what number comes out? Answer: -3.78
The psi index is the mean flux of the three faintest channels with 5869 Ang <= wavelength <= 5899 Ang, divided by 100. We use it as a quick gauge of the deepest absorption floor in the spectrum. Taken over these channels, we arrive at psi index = 0.0229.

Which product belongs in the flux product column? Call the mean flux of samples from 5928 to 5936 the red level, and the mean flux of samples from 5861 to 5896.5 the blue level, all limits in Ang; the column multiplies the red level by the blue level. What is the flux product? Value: 13.7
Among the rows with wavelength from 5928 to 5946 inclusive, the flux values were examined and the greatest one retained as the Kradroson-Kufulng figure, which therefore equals 4.588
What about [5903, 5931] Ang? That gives 4.582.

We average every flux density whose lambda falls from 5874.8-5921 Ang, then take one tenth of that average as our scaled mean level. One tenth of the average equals 0.363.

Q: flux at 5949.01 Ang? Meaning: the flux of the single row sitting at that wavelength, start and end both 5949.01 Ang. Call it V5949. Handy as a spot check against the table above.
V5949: 4.462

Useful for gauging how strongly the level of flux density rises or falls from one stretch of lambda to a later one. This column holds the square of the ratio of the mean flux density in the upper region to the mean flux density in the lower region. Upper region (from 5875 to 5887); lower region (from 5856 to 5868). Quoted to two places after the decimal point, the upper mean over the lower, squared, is 0.96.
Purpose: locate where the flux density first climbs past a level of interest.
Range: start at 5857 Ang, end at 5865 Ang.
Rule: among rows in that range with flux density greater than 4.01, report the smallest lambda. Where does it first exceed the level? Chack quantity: 5857.94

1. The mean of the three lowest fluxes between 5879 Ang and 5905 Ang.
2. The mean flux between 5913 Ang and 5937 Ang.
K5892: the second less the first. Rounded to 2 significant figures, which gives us 1.7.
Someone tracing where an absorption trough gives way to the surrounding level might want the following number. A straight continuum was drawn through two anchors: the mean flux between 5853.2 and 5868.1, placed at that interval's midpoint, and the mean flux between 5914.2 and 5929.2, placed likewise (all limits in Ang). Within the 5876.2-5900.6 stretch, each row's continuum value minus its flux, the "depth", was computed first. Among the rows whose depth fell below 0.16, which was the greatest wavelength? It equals 5899.90 Ang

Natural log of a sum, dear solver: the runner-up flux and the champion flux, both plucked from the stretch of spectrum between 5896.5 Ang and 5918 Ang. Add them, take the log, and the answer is 2.16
